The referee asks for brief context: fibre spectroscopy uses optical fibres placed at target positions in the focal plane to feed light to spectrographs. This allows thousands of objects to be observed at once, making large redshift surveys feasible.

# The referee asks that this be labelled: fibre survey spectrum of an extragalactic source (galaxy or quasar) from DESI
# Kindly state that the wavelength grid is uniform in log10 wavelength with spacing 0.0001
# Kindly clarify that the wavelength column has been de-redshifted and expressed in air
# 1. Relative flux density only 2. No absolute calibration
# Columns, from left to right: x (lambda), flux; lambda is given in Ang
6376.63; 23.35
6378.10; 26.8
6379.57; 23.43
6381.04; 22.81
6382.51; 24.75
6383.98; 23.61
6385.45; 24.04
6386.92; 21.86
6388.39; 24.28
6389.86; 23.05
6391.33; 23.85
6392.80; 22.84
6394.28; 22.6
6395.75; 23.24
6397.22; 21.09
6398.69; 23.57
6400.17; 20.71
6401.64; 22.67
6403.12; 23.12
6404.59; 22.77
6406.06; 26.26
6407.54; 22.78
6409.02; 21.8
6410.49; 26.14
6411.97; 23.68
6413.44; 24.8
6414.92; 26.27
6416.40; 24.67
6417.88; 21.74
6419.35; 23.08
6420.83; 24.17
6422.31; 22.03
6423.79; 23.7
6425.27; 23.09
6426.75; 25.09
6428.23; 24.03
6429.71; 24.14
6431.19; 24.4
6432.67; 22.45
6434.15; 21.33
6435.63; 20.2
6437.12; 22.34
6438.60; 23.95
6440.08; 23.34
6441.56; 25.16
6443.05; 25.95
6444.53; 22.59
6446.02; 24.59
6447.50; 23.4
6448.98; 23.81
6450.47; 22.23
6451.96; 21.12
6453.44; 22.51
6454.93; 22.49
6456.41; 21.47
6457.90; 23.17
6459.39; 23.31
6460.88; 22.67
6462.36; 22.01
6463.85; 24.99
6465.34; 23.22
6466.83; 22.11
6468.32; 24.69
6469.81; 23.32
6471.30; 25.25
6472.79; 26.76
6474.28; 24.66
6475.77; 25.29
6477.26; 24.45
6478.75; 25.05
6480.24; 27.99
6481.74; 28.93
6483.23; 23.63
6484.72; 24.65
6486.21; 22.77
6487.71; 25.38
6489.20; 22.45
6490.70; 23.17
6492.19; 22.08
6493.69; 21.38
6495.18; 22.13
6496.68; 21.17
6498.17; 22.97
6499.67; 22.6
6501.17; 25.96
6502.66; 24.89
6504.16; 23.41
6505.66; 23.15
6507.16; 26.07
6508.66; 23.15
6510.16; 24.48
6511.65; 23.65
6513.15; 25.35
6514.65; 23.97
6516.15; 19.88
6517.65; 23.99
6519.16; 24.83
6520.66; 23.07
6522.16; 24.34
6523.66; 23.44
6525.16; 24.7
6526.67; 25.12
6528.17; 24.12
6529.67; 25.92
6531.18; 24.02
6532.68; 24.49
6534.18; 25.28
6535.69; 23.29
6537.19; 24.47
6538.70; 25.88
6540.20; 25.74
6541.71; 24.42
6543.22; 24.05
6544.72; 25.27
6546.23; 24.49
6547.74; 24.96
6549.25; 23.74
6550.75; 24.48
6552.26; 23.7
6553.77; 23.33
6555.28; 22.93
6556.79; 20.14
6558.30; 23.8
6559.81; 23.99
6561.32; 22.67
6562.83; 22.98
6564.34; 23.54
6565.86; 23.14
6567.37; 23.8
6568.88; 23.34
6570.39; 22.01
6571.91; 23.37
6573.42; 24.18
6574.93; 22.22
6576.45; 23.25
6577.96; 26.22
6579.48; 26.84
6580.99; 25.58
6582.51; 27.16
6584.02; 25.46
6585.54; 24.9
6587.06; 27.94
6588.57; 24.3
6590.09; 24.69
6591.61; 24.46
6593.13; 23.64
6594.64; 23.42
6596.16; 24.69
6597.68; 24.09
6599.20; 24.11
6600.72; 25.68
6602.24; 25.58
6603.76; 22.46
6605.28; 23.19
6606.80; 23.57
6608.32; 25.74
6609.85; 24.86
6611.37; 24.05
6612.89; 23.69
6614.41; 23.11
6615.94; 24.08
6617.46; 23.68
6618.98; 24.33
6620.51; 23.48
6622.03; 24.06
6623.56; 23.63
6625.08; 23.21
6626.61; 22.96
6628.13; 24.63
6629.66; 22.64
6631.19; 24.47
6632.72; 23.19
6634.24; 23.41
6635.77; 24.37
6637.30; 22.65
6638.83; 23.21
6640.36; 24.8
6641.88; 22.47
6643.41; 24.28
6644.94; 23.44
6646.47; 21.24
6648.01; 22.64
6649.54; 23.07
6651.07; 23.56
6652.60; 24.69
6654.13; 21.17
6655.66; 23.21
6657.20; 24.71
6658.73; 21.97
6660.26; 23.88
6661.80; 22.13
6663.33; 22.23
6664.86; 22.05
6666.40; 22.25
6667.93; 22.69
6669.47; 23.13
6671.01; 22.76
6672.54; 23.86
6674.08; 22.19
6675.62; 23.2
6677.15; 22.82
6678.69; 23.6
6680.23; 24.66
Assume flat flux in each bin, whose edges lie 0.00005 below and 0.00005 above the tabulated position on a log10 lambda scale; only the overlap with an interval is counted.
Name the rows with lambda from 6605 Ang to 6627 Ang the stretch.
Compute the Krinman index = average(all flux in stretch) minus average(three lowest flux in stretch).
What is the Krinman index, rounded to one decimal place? 0.8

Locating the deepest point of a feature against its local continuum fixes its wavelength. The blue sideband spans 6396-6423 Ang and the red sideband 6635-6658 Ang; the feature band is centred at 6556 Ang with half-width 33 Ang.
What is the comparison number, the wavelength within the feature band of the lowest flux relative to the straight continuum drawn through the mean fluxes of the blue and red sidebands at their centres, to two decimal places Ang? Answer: 6556.79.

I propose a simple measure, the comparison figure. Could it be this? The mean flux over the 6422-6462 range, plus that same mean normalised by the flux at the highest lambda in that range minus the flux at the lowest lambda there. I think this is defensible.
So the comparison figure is 59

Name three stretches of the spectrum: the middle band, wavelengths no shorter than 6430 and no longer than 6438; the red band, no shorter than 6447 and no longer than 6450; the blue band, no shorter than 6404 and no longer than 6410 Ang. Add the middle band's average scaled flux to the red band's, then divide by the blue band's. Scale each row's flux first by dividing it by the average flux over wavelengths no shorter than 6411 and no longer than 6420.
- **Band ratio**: 1.95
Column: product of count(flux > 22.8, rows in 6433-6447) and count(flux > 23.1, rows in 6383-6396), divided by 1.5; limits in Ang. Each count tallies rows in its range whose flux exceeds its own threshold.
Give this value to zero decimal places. 17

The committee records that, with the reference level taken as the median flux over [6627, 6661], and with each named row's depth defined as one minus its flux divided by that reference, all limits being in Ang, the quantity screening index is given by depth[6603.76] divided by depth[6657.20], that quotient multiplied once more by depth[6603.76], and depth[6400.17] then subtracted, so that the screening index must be -0.134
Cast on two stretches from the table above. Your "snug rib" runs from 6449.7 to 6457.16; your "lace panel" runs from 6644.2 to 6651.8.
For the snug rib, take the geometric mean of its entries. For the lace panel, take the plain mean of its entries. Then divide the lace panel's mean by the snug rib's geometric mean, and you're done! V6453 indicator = 1.04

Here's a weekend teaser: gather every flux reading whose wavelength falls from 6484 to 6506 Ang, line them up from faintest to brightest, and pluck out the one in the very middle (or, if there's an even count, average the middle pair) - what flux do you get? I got 23.0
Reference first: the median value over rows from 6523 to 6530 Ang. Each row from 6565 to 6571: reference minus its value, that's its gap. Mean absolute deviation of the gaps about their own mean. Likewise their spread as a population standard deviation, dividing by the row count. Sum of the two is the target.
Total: 1.19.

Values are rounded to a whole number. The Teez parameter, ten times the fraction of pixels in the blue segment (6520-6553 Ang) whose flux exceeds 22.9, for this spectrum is 10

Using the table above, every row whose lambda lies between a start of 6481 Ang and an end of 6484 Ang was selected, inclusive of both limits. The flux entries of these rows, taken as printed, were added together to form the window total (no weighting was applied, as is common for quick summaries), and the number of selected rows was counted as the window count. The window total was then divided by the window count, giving 26.3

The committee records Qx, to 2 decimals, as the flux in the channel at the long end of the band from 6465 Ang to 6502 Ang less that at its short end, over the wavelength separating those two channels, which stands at 0.08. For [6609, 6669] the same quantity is -0.04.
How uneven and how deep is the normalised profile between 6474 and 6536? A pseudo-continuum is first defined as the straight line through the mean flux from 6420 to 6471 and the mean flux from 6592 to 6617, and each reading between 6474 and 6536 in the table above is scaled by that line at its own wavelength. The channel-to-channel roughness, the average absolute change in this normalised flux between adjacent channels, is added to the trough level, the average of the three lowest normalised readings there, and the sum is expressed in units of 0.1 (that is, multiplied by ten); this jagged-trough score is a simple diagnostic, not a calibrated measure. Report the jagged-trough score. 9.5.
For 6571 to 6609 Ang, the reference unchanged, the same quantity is 9.9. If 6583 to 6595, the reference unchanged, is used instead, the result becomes 10.4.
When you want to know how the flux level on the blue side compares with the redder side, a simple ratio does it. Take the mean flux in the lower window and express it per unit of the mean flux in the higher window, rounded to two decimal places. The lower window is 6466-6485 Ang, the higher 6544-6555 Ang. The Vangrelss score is 1.04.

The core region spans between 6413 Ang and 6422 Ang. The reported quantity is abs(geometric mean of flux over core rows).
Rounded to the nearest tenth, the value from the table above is 24.1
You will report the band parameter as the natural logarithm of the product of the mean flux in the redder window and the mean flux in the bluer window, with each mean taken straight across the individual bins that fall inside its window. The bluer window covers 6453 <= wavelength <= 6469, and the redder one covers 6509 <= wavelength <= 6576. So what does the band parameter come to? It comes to 6.31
